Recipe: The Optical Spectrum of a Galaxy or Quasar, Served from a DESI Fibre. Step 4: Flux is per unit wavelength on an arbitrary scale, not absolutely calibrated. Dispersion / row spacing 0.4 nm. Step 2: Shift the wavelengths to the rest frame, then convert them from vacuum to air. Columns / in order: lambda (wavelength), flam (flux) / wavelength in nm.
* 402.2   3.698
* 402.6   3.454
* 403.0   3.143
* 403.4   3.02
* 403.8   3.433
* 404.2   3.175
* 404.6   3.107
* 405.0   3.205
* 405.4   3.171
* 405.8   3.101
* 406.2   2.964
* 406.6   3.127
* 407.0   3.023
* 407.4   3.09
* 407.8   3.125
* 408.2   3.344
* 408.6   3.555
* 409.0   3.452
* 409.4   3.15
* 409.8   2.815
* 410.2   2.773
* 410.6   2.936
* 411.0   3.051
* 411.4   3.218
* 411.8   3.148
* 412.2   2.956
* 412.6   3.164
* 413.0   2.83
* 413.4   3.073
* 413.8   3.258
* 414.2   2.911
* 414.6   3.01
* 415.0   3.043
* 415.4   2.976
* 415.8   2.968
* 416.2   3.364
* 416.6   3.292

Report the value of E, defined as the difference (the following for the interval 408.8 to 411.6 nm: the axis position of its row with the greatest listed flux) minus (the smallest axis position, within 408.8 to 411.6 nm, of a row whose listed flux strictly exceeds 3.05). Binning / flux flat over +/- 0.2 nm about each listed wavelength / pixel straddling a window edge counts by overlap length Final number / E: 0.00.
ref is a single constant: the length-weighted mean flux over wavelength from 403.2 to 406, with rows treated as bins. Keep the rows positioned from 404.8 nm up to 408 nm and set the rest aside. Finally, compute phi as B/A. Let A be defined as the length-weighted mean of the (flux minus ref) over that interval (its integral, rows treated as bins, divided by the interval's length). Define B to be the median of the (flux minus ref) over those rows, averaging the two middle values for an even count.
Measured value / 0.8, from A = -0.07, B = -0.060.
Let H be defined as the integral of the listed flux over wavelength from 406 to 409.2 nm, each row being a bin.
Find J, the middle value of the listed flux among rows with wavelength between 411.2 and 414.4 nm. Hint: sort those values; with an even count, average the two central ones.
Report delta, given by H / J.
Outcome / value 3.30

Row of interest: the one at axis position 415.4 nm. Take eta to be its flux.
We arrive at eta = 2.976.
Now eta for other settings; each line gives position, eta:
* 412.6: 3.164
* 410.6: 2.936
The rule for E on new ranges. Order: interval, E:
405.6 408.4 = 2.40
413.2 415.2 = 0.40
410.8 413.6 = 0.40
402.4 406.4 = 0.00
